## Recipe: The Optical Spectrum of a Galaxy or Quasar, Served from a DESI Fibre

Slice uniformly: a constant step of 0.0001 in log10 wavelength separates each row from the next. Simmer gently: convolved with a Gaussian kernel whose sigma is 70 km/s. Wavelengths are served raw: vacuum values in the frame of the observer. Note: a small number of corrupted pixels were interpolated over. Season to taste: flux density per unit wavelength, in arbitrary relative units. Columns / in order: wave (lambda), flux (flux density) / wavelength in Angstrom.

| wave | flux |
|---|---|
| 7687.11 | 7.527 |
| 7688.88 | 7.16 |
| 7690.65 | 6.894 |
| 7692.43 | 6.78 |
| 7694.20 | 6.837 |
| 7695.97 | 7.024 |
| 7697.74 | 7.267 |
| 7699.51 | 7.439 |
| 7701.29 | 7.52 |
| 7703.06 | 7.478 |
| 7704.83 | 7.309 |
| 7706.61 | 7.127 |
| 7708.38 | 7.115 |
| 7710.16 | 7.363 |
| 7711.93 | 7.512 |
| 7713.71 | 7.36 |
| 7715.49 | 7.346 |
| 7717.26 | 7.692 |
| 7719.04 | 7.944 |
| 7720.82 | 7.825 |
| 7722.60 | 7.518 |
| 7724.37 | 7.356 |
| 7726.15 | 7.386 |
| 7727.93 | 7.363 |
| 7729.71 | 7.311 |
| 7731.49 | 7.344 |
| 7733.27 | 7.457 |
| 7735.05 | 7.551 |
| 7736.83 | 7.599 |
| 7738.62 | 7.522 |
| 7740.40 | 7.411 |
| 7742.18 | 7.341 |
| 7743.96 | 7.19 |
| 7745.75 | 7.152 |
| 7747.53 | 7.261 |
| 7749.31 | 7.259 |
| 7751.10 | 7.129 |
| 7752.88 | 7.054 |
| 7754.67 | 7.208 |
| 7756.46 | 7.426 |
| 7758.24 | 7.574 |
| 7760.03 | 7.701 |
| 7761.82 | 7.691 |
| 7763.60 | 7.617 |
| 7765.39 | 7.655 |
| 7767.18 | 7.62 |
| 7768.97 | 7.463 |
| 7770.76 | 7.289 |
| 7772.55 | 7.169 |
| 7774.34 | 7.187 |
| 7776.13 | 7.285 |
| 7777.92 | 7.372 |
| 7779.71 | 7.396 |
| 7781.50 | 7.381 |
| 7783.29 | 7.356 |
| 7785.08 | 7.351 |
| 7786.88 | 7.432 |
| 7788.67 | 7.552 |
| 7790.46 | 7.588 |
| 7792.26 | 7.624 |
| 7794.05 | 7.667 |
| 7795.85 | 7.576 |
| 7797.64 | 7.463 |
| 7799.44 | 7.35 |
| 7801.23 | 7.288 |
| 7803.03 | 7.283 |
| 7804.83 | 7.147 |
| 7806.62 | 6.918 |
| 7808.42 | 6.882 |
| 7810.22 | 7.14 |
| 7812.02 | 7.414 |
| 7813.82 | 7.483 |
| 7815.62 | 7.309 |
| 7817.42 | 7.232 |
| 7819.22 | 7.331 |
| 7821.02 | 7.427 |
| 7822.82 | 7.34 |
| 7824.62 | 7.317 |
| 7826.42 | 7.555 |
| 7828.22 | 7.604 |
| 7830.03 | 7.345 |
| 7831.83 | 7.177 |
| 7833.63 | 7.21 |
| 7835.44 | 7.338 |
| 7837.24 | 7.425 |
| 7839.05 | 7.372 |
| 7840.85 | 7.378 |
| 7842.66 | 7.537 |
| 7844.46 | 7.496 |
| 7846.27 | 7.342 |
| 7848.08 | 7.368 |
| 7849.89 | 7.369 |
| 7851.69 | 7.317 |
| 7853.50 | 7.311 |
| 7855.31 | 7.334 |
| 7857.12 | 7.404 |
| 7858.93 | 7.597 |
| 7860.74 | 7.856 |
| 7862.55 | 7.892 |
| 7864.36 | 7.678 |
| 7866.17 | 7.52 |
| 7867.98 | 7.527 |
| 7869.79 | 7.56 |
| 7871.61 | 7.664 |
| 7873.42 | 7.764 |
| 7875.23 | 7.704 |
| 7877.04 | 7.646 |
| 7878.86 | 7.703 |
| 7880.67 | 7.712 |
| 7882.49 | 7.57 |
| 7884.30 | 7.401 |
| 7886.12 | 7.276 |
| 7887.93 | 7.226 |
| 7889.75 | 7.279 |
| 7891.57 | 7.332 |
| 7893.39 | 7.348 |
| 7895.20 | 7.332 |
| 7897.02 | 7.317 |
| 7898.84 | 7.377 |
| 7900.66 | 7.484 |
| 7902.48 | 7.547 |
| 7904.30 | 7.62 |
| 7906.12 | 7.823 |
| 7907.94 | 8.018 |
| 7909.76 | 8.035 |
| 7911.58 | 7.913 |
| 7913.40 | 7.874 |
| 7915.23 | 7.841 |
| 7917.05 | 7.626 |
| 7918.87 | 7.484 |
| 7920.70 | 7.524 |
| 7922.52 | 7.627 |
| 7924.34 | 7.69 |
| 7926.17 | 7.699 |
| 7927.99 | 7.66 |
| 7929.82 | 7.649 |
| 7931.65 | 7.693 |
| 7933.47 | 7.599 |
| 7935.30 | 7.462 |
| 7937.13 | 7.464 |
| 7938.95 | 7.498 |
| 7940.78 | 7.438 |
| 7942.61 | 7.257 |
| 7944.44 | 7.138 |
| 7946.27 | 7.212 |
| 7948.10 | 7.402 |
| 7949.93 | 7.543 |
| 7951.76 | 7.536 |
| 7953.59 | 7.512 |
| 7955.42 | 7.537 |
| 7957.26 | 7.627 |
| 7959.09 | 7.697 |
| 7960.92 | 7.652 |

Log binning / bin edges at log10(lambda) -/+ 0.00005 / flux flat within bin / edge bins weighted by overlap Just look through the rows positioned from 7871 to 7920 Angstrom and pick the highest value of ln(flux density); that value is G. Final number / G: 2.084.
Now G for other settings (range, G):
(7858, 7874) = 2.066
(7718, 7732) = 2.072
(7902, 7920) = 2.084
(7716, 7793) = 2.072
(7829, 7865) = 2.066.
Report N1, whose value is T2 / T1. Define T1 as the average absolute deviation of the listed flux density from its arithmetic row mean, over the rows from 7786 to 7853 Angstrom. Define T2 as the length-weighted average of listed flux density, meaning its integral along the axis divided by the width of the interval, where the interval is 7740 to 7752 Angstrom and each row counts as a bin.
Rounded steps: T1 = 0.13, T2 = 7.25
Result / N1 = 57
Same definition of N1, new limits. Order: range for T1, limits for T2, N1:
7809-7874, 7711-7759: 53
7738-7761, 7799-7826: 46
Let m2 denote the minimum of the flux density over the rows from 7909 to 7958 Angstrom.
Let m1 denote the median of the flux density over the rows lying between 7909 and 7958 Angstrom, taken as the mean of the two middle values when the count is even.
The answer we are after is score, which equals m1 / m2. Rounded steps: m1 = 7.54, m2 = 7.138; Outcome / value 1.06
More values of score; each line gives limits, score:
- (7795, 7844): 1.07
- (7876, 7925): 1.05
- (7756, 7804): 1.04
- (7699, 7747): 1.04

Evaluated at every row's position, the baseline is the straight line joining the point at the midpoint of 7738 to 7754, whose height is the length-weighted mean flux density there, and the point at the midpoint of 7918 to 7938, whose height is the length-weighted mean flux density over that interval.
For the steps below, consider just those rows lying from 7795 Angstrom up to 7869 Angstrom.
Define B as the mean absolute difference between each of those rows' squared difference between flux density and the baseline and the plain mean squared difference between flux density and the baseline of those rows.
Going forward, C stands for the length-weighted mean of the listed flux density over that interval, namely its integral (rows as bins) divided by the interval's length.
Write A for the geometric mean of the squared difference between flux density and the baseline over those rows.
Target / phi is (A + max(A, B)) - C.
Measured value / -7.34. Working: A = 0.008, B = 0.04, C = 7.39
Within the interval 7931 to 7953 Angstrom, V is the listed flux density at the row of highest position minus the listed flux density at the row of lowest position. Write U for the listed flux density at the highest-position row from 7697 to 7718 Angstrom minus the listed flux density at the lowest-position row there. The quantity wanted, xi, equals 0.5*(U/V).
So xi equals -1.4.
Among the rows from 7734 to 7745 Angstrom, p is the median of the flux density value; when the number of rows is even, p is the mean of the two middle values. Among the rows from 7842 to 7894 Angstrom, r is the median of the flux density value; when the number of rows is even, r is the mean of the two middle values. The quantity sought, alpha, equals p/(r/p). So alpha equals 7.4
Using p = 7.47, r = 7.52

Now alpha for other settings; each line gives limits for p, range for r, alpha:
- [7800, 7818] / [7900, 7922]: 6.8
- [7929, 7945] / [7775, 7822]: 7.6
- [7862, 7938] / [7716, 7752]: 7.9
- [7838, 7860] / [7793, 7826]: 7.4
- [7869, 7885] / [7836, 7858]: 8.0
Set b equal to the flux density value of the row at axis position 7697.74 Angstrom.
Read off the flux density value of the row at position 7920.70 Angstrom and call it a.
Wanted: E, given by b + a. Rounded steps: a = 7.524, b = 7.267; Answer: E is 14.8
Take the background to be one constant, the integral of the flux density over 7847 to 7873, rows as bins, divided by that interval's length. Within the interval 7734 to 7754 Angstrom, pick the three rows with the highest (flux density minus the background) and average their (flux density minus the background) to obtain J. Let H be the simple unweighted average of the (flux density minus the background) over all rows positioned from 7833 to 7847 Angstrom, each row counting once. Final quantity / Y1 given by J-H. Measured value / 0.17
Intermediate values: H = -0.14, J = 0.0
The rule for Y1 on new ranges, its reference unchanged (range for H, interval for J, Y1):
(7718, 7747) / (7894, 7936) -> 0.53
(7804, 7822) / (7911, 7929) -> 0.65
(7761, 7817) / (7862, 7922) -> 0.60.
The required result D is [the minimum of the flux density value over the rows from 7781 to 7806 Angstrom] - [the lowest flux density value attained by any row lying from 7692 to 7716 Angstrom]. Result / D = 0.4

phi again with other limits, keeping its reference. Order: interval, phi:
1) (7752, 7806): -7.37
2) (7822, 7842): -7.35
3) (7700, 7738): -7.32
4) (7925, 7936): -7.62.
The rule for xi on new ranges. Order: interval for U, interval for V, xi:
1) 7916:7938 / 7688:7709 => 1.8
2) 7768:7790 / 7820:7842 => -0.9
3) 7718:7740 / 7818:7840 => -5.1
